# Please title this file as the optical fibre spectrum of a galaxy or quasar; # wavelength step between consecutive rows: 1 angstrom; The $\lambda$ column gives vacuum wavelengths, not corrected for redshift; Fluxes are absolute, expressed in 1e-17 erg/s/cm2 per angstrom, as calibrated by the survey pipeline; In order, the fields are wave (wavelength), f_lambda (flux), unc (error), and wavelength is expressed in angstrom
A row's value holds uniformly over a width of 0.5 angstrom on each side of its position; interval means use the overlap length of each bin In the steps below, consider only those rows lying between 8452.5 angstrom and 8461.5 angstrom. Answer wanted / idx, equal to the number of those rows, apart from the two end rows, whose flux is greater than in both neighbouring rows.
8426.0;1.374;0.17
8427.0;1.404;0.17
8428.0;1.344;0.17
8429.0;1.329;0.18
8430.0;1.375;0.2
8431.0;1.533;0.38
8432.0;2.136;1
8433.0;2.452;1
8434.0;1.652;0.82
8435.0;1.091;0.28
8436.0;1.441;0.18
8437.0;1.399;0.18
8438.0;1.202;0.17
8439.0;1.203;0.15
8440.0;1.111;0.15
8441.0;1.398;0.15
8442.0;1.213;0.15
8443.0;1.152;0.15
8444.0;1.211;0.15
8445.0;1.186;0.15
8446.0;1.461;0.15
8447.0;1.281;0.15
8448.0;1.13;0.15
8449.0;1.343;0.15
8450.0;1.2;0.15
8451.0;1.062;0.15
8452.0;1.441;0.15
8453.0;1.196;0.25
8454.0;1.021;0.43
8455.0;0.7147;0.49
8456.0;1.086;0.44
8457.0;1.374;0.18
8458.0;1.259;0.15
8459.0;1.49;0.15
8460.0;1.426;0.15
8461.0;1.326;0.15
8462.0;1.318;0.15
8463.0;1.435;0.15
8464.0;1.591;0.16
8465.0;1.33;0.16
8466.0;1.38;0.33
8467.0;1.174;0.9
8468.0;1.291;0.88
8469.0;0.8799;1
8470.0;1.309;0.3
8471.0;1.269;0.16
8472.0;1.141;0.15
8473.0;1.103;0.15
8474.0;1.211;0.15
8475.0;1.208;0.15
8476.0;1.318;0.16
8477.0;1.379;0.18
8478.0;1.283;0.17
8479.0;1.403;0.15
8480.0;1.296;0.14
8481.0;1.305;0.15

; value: 2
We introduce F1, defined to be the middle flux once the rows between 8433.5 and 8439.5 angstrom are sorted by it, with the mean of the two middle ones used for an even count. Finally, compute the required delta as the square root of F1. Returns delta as 1.141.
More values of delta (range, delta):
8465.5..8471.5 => 1.131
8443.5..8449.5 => 1.116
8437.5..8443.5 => 1.097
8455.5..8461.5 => 1.162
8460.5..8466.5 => 1.164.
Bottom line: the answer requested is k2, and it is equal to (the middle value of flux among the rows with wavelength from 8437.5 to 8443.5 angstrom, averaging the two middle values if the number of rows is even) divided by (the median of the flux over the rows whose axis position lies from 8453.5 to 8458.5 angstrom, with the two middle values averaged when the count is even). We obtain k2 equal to 1.11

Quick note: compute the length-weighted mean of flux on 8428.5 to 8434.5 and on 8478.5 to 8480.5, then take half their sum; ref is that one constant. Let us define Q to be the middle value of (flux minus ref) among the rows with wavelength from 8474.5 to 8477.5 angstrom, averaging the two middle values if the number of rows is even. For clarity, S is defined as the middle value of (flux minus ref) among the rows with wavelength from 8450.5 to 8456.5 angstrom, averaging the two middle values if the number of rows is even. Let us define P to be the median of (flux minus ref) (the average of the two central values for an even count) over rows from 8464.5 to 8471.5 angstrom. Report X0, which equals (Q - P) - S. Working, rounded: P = -0.26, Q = -0.23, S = -0.47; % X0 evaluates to 0.50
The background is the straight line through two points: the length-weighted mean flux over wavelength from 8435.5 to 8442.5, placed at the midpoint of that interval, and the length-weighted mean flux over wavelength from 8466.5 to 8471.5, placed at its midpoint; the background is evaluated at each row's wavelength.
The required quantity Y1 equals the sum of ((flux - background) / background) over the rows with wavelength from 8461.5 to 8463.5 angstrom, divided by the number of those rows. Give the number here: 0.14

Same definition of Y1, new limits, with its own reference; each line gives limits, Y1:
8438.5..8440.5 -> -0.10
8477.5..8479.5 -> 0.16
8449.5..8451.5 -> -0.09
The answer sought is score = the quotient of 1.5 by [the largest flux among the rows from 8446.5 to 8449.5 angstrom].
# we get 1.12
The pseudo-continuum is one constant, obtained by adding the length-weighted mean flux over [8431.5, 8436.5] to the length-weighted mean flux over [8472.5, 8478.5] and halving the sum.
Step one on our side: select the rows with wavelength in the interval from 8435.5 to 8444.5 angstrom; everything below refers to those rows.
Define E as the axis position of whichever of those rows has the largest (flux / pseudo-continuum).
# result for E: 8436.0 angstrom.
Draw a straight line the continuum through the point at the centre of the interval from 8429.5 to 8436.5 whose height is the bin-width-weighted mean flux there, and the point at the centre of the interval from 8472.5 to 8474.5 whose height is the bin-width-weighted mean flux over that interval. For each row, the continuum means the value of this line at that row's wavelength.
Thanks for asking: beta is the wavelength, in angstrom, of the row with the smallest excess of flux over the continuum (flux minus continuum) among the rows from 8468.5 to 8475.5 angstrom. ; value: 8469.0 angstrom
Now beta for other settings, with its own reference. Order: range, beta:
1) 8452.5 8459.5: 8455.0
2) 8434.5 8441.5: 8435.0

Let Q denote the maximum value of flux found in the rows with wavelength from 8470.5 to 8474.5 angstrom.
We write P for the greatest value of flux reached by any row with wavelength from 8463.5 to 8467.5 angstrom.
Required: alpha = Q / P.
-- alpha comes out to 0.80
